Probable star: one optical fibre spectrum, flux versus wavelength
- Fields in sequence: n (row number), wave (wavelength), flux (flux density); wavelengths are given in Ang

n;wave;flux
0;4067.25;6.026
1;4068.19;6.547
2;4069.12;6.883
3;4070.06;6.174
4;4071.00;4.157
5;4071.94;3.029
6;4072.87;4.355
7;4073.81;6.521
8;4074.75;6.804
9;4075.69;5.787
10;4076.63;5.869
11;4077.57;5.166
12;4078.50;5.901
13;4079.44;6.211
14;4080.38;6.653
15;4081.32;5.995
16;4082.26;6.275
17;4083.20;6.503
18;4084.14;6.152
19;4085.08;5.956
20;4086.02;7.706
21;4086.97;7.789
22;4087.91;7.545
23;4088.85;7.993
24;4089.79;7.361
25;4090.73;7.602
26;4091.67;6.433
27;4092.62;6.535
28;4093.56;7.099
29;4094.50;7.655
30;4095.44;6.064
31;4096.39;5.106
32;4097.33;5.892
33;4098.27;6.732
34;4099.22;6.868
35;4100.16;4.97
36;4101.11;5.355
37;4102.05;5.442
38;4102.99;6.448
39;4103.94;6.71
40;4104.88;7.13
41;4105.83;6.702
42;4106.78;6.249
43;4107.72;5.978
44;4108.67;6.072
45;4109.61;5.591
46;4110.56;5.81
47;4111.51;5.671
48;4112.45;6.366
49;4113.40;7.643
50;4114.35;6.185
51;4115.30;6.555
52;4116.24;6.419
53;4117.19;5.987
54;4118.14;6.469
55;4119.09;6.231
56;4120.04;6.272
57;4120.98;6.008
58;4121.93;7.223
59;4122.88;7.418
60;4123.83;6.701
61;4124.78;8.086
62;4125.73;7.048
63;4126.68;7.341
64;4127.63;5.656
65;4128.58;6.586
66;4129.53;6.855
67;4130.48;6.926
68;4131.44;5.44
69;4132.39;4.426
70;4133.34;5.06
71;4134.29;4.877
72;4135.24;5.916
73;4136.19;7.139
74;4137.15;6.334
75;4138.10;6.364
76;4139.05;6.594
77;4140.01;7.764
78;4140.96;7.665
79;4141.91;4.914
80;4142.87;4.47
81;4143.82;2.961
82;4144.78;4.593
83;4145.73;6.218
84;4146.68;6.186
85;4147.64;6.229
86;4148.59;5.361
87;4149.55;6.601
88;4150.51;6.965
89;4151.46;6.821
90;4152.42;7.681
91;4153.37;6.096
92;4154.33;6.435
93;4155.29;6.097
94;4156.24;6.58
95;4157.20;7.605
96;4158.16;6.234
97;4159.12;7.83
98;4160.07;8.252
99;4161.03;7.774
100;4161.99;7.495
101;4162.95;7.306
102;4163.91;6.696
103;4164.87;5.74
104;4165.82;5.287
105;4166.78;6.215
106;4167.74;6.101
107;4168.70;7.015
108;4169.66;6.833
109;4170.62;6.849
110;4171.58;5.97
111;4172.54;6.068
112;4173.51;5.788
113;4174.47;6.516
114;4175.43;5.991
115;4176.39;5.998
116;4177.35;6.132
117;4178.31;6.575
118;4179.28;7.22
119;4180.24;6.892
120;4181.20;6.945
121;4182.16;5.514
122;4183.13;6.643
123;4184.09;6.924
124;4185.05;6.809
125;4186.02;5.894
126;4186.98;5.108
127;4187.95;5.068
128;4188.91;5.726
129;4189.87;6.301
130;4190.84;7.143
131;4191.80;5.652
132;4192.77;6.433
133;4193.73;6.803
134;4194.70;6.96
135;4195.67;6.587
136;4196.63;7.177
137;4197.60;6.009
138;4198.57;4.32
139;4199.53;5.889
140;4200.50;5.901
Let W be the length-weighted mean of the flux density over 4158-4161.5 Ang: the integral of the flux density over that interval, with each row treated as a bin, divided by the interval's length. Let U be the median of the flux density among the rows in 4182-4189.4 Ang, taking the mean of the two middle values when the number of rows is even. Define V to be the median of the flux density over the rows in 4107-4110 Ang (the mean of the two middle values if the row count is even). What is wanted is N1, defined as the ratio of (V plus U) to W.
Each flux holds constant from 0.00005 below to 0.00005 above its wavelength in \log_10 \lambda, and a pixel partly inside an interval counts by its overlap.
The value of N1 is 1.54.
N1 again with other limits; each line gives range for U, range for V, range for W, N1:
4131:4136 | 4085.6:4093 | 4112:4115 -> 1.88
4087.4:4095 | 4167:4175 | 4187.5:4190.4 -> 2.40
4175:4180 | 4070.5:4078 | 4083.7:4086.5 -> 1.76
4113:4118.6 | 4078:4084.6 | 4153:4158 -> 1.93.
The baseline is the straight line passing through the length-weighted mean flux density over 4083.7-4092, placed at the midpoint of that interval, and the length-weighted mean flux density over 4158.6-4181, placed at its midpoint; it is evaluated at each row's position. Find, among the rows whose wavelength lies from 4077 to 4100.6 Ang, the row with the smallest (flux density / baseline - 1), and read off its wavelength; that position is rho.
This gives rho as 4100.16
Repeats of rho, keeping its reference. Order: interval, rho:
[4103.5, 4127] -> 4109.61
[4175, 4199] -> 4198.57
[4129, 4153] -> 4143.82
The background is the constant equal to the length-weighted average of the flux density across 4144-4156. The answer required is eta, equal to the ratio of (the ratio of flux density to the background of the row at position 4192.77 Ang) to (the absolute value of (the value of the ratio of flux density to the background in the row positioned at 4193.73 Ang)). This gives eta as 0.95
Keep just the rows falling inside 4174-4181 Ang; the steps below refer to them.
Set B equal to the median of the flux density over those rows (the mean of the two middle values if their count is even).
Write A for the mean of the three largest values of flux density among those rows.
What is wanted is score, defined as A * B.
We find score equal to 45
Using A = 6.9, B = 6.5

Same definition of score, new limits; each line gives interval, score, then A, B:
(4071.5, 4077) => 37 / 6.4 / 5.8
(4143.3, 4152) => 42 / 6.8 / 6.2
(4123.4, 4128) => 53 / 7.5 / 7.0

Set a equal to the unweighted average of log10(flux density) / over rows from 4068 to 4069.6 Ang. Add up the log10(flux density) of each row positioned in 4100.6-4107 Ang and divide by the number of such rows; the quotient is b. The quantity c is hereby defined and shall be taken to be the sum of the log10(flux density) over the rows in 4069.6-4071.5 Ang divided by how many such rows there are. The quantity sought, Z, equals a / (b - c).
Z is 9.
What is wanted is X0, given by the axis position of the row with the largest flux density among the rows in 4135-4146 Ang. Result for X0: 4140.01 Ang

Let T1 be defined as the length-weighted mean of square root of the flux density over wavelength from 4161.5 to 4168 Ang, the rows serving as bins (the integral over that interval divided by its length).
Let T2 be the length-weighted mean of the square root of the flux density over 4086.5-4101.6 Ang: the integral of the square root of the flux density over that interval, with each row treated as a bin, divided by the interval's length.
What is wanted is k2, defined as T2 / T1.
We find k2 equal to 1.02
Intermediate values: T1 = 2.53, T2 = 2.58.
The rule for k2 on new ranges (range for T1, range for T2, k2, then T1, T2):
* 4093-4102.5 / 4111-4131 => 1.04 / 2.47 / 2.57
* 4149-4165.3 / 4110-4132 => 0.97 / 2.63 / 2.55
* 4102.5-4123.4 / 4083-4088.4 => 1.04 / 2.53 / 2.63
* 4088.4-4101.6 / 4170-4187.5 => 0.98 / 2.55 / 2.51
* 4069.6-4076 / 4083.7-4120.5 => 1.12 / 2.27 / 2.54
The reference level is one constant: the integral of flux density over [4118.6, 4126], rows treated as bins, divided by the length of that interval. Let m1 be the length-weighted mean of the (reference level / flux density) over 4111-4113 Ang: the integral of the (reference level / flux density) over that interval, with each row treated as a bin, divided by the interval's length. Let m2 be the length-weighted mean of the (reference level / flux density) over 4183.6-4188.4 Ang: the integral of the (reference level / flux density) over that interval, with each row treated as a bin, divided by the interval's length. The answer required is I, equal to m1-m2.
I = -0.035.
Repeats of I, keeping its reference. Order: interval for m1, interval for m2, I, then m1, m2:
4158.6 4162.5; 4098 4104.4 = -0.272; 0.88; 1.15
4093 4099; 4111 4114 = 0.019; 1.08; 1.07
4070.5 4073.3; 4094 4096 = 0.803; 1.83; 1.03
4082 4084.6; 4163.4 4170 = -0.019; 1.09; 1.11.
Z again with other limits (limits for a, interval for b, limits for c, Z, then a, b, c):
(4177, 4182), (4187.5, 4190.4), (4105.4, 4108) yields -18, 0.83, 0.75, 0.80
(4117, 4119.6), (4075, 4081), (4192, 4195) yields -14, 0.79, 0.77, 0.83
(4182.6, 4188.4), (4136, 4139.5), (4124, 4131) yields -41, 0.78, 0.82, 0.84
